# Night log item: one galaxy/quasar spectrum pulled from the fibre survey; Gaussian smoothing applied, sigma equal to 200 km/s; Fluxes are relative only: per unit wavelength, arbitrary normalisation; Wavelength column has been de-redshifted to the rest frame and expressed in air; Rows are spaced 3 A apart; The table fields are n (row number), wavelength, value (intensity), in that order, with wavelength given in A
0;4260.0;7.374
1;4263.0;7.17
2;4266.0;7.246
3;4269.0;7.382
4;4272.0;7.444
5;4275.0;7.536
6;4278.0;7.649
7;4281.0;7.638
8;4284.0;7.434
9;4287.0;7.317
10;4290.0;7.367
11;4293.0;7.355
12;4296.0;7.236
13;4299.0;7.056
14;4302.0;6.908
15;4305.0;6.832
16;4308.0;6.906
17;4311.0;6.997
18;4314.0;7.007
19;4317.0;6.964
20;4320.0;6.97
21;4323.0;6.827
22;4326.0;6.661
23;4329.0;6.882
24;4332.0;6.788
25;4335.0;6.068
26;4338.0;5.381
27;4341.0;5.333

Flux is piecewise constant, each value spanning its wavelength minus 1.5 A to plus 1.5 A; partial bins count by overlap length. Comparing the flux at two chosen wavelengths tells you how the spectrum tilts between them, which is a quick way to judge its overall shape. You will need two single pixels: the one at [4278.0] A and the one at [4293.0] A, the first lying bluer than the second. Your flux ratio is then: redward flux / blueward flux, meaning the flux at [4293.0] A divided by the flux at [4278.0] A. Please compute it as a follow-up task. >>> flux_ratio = 0.96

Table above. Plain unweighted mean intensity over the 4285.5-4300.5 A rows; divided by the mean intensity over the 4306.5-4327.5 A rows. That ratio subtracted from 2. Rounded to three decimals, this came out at 0.948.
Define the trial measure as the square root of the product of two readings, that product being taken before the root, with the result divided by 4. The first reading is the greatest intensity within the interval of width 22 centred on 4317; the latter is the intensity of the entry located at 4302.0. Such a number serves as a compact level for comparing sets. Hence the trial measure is 1.74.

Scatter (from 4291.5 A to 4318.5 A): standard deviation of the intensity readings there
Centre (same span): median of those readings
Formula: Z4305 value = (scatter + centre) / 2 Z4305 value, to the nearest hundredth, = 3.58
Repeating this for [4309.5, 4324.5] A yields 3.52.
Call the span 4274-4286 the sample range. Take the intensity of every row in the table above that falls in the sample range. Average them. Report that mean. 7.6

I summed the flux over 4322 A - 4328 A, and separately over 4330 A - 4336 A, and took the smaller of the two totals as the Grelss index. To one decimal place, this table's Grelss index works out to 12.9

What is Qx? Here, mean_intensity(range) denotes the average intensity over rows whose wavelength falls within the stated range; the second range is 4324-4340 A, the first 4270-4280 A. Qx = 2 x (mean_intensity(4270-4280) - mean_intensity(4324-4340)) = 2.4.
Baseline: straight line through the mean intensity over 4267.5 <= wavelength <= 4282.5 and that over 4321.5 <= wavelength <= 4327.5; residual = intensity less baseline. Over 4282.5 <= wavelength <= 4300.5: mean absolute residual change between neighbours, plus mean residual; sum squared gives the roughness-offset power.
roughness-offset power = 0.012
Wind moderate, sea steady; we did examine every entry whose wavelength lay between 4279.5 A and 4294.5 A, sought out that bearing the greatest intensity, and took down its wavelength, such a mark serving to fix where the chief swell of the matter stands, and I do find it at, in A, 4281.0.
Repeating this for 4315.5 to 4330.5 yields 4320.0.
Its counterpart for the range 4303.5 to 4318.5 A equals 4314.0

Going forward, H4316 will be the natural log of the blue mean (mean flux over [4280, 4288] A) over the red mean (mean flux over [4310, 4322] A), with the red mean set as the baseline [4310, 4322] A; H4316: 0.07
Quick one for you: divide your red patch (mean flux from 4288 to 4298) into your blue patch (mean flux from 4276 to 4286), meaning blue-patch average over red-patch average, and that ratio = 1.03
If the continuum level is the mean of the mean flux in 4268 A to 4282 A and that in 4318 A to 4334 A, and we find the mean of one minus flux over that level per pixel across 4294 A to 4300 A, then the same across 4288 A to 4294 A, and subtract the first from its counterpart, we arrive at -0.03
